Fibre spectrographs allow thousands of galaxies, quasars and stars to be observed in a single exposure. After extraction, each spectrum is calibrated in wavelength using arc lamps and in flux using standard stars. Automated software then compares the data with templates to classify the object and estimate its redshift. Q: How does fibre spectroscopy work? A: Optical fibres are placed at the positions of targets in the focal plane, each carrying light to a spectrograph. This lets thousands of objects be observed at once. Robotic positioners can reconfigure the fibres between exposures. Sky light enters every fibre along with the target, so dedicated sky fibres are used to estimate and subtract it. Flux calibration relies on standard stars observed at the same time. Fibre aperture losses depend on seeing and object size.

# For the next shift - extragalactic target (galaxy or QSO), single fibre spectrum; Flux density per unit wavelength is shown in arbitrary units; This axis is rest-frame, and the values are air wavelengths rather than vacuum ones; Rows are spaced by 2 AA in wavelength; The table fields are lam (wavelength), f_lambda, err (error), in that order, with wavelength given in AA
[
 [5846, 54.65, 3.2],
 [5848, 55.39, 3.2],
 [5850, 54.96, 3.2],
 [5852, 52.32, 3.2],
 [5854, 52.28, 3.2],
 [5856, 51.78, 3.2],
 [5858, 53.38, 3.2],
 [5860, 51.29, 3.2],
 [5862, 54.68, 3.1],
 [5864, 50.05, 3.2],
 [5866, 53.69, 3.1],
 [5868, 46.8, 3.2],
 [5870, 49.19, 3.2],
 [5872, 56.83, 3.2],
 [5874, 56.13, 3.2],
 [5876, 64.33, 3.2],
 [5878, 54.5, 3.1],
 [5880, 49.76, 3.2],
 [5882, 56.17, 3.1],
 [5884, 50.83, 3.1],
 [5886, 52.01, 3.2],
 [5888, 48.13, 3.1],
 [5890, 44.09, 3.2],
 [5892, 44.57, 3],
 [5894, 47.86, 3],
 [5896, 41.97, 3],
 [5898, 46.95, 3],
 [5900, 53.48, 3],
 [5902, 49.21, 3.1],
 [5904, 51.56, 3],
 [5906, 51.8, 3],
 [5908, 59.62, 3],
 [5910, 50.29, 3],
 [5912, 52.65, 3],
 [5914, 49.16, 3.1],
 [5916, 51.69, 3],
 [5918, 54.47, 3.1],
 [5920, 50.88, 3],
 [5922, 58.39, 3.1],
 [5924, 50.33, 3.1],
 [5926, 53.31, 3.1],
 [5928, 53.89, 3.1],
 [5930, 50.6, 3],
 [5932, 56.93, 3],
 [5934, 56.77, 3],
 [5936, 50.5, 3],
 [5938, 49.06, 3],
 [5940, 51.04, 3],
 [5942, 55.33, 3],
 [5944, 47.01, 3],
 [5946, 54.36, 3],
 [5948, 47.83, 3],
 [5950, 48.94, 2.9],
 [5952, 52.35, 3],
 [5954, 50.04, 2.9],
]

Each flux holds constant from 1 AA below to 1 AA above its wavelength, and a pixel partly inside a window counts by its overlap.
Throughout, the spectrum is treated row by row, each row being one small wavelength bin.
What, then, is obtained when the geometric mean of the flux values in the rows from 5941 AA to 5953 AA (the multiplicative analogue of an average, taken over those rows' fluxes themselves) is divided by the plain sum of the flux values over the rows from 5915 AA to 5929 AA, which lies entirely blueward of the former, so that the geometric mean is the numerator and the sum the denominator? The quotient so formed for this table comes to 0.14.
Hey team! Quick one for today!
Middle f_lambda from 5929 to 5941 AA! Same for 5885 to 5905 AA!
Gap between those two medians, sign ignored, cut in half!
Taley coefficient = 1.4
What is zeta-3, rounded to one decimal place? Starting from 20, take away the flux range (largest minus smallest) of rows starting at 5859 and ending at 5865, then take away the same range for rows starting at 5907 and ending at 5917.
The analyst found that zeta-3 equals 4.9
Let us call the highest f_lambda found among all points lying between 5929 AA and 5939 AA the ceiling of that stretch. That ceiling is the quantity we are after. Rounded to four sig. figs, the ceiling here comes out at 56.93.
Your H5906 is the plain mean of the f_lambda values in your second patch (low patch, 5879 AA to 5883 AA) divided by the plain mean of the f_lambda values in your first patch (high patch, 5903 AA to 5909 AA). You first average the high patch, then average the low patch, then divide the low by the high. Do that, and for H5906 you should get 0.97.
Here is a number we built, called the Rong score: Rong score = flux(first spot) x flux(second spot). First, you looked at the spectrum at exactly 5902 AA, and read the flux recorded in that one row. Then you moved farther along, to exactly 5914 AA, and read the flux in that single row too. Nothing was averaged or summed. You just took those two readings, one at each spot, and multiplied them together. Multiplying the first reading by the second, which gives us 2419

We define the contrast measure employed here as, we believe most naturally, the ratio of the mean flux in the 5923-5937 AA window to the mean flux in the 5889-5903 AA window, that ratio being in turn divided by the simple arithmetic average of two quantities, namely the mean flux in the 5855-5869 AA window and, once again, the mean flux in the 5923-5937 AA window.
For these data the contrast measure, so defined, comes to 0.0216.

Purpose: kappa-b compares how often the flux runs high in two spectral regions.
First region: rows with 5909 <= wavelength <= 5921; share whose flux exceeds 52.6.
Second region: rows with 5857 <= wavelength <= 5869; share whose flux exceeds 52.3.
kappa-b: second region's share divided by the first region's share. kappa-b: 1.5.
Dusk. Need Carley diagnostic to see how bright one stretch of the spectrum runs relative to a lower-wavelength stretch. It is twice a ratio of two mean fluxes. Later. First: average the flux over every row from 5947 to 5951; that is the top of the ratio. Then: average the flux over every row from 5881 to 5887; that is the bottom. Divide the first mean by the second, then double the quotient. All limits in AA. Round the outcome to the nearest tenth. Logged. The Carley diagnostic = 1.8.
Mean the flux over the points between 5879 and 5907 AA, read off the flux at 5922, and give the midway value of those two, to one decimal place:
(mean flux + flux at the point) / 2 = 53.8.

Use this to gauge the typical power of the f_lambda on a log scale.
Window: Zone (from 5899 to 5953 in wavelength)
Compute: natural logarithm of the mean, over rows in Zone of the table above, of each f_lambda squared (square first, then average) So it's 7.92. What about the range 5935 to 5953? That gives 7.86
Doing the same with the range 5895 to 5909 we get 7.86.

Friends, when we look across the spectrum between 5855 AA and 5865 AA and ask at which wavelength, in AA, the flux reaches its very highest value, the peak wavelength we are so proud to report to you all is 5862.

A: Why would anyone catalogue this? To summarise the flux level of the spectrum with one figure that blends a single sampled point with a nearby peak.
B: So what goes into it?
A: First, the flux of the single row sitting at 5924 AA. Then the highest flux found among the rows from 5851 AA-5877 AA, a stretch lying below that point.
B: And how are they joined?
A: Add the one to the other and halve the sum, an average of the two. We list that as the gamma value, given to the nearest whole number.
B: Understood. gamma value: 57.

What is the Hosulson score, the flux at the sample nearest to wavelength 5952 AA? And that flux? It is 52.35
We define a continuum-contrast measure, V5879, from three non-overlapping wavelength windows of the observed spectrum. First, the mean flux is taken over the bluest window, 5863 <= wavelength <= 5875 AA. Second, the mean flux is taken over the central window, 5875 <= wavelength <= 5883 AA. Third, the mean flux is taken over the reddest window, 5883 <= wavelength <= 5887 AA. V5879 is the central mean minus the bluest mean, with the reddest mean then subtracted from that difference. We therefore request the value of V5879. -47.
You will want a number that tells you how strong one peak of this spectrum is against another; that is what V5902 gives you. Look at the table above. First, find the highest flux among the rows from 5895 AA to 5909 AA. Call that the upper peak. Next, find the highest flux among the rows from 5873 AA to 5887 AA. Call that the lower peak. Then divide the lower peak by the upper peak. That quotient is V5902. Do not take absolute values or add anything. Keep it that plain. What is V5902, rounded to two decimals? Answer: 1.08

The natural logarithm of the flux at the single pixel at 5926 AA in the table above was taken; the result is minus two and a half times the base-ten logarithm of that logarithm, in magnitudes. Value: -1.50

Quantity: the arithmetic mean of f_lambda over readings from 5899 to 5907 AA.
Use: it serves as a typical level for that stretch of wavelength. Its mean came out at 51.5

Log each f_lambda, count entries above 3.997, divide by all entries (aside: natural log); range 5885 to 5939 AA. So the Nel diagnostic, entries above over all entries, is 0.19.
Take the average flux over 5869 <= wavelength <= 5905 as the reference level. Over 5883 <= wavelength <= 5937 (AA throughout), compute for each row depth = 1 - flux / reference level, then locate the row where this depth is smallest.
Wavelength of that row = 5908 AA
